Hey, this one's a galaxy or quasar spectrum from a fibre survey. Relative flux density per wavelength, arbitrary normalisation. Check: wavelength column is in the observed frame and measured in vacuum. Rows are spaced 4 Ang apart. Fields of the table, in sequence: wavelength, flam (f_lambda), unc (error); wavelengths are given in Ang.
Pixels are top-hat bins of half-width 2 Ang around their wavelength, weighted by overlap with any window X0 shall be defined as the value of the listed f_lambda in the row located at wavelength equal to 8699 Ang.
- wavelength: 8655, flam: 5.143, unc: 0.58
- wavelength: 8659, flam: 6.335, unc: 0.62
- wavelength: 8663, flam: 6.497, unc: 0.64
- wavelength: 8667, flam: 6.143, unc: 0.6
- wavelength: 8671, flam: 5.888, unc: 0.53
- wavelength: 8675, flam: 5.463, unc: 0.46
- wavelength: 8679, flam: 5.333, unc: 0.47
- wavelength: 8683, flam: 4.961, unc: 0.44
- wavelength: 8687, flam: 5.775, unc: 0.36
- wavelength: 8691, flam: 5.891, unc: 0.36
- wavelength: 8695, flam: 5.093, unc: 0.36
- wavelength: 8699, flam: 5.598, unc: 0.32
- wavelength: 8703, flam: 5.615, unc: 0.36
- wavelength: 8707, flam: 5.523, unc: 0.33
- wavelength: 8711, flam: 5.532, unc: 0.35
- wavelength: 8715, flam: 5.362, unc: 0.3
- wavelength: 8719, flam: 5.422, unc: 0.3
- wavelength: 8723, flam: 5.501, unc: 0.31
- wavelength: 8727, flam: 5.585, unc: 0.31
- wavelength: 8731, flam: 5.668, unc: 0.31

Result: 5.598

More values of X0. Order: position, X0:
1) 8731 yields 5.668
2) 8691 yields 5.891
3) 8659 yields 6.335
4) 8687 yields 5.775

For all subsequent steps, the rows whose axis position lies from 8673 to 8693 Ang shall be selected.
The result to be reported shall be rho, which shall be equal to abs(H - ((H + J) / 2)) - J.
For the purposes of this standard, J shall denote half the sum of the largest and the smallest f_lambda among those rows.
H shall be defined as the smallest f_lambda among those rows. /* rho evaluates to -5.19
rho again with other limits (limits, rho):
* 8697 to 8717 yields -5.43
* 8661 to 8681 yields -5.62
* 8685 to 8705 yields -5.29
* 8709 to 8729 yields -5.42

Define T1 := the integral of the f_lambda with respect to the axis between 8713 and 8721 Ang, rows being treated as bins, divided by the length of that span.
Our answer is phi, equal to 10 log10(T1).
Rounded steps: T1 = 5.39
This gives 7.32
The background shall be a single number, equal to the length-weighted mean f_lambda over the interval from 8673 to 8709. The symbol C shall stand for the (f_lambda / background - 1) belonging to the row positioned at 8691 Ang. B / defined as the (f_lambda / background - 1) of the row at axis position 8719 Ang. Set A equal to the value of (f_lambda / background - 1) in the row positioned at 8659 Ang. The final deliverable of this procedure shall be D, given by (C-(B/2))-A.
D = -0.08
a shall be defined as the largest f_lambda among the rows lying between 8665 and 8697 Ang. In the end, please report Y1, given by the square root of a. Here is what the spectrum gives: 2.479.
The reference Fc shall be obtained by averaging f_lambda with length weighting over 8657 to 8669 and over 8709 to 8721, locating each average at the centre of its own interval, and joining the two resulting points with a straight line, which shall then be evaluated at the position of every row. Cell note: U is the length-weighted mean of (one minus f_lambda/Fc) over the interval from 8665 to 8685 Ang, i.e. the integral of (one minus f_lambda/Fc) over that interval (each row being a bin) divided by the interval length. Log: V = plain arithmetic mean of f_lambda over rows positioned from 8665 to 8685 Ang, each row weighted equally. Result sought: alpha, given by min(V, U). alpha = 0.09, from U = 0.093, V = 5.56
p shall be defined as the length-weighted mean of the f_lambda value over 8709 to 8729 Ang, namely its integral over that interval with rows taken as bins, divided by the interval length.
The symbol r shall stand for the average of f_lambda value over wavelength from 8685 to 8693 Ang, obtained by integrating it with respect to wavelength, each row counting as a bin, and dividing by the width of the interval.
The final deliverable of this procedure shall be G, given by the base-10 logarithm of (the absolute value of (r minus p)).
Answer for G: -0.45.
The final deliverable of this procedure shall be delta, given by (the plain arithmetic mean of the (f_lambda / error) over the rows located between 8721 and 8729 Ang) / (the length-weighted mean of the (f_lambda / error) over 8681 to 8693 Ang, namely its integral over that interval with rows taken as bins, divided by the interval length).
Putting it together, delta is 1.2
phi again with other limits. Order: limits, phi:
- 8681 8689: 7.30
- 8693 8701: 7.28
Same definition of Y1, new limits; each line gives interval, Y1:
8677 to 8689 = 2.403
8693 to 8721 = 2.370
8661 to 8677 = 2.549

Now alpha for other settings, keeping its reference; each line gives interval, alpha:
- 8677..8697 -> 0.09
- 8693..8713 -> 0.03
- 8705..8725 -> -0.01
